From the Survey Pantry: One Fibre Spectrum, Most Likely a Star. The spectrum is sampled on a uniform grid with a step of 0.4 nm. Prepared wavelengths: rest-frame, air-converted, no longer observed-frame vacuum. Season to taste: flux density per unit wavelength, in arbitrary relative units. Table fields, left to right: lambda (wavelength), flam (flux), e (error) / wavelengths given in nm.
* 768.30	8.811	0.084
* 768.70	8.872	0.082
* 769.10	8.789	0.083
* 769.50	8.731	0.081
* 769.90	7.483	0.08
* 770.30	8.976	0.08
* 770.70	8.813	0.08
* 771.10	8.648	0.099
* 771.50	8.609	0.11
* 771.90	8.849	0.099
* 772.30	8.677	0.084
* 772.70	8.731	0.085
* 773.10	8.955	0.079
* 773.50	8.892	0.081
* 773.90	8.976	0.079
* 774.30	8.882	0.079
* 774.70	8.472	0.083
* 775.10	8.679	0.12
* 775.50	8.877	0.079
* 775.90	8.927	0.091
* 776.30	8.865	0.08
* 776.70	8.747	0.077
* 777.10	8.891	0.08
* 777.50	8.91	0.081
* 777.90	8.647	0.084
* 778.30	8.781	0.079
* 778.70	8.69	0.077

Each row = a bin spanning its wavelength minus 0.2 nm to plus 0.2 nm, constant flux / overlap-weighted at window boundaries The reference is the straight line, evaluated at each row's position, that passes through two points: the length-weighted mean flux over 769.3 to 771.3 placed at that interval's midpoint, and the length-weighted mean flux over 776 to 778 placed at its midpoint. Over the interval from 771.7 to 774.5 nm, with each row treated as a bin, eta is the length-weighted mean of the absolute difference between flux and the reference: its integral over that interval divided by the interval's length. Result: 0.20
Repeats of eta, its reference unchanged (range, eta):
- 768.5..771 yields 0.44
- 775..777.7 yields 0.08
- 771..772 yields 0.11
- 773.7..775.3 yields 0.19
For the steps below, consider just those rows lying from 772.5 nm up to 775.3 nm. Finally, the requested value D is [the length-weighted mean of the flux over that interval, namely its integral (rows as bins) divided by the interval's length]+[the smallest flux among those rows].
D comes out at 17.3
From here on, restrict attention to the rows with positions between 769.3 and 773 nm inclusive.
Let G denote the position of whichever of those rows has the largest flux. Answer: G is 770.30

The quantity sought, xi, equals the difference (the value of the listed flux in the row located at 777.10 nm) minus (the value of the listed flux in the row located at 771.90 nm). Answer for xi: 0.04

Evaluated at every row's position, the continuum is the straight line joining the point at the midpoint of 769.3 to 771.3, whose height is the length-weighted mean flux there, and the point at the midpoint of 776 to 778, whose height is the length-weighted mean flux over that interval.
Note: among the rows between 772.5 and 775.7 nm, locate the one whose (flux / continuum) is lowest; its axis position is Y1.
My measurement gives 774.70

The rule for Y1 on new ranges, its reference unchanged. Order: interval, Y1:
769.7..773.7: 769.90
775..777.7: 776.70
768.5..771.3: 769.90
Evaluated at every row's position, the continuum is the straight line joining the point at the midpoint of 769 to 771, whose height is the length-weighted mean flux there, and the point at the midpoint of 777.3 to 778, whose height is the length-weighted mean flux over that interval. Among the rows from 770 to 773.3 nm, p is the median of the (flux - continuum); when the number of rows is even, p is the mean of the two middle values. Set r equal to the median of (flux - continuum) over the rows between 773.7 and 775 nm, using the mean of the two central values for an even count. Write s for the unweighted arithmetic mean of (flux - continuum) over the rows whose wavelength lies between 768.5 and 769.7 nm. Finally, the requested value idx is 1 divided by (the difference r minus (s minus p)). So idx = 12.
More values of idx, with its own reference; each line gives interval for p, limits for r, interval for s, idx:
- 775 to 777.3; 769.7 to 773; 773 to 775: 34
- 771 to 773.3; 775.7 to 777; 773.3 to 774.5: -19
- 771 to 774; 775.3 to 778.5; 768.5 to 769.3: -23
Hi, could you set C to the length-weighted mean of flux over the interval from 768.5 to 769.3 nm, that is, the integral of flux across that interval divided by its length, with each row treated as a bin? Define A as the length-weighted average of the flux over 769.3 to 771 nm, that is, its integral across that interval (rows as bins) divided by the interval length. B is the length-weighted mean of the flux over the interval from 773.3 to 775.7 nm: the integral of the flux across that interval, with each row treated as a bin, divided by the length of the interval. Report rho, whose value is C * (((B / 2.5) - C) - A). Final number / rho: -122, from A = 8.51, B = 8.80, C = 8.83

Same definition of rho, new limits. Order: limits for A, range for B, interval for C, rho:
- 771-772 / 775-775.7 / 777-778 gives -124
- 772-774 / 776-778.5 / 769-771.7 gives -119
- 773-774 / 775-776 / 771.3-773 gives -123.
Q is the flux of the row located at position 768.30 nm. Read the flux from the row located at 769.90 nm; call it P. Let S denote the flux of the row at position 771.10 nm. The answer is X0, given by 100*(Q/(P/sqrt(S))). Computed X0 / 346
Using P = 7.483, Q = 8.811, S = 8.648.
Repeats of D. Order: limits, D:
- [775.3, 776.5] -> 17.8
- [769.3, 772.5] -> 16.1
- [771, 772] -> 17.3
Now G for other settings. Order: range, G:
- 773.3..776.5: 773.90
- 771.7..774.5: 773.90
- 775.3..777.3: 775.90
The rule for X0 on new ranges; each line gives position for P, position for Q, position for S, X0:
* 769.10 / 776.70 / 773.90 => 298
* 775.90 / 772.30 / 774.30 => 290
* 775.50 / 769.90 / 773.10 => 252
